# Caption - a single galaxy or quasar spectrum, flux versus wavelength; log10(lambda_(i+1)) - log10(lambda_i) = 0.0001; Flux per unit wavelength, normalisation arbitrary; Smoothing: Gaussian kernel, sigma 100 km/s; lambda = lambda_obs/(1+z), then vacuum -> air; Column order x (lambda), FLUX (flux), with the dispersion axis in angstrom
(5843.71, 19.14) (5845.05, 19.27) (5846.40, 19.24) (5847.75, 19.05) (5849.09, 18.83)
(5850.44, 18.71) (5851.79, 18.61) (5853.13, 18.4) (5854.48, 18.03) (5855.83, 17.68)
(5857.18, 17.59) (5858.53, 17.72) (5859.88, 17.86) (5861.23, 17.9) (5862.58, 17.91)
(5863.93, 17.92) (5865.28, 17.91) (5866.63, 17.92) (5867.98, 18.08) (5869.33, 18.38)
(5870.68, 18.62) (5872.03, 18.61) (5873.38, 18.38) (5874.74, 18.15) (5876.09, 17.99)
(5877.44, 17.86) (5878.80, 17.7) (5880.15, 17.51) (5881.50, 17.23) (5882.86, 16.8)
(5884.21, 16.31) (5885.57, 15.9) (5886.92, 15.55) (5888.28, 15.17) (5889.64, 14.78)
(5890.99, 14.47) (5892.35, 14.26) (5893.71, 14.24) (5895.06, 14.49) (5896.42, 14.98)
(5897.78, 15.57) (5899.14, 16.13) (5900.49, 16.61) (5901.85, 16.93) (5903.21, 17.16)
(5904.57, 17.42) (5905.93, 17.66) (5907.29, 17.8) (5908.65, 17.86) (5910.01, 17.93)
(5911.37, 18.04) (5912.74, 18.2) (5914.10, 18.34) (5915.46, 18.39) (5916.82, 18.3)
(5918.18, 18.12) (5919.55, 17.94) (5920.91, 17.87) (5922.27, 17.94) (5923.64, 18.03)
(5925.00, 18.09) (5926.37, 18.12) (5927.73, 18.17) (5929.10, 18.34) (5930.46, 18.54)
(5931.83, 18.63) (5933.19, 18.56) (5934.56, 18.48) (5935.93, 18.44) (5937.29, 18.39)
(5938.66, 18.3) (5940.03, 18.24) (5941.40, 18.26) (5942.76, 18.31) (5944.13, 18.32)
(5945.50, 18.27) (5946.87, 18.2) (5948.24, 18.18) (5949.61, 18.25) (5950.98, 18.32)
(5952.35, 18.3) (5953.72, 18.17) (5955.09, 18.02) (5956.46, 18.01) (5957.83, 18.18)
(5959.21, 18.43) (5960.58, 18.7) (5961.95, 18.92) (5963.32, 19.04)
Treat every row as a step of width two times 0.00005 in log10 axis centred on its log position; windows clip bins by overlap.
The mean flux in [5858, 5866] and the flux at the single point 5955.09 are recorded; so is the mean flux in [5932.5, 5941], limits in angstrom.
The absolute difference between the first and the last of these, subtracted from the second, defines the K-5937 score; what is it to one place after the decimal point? 17.5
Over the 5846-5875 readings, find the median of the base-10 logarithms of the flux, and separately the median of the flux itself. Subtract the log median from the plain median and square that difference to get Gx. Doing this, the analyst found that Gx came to 284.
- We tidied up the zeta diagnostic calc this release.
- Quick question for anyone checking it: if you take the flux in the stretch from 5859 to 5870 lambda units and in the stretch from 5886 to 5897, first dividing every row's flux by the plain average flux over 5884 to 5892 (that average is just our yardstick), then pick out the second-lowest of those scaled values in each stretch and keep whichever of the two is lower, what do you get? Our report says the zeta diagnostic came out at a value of 0.93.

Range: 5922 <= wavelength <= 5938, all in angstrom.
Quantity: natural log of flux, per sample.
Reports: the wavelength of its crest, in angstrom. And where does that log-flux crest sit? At 5931.83 angstrom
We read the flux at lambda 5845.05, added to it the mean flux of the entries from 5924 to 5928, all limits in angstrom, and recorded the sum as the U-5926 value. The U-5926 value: 37.4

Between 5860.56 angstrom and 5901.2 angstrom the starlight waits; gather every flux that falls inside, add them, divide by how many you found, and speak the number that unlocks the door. 16.8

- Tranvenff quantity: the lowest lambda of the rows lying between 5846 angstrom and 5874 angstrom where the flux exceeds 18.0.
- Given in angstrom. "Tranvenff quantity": 5846.40 angstrom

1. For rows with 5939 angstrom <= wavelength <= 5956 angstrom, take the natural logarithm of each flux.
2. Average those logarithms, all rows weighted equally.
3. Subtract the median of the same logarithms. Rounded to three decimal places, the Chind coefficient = -0.001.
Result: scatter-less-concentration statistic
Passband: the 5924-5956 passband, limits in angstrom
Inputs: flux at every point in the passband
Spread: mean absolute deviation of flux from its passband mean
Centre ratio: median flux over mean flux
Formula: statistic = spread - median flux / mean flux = -0.9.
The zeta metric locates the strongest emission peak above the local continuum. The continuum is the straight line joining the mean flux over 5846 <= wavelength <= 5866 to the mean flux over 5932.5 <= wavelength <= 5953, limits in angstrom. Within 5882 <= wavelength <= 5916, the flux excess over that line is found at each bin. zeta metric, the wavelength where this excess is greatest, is 5915.46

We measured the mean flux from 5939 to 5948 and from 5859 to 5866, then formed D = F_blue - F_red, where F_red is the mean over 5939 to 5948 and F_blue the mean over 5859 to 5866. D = -0.37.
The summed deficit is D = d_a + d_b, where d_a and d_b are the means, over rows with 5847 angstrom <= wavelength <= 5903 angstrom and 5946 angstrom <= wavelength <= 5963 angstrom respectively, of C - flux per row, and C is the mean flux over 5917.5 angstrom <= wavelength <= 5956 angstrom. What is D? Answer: 1.0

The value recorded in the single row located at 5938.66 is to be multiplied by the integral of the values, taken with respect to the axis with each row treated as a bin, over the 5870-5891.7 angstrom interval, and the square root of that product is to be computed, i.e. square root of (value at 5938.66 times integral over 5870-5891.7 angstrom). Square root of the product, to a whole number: 82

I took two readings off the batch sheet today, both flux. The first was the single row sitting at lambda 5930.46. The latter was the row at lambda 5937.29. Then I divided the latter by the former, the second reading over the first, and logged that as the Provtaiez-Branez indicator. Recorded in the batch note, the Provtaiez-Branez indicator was 0.99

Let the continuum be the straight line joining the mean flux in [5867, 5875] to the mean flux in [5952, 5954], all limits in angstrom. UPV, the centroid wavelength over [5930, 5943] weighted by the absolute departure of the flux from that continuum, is 5933.8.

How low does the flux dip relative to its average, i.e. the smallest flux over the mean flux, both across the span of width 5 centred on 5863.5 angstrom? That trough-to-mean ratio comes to 0.999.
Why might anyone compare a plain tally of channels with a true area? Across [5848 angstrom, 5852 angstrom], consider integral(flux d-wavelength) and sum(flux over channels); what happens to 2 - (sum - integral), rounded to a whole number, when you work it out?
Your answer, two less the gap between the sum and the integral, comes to 21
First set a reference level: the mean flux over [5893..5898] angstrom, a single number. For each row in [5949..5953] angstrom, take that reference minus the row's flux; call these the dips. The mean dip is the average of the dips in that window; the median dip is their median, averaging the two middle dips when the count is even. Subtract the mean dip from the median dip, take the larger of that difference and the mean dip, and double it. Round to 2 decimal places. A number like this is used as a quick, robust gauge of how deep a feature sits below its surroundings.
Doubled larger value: -0.02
